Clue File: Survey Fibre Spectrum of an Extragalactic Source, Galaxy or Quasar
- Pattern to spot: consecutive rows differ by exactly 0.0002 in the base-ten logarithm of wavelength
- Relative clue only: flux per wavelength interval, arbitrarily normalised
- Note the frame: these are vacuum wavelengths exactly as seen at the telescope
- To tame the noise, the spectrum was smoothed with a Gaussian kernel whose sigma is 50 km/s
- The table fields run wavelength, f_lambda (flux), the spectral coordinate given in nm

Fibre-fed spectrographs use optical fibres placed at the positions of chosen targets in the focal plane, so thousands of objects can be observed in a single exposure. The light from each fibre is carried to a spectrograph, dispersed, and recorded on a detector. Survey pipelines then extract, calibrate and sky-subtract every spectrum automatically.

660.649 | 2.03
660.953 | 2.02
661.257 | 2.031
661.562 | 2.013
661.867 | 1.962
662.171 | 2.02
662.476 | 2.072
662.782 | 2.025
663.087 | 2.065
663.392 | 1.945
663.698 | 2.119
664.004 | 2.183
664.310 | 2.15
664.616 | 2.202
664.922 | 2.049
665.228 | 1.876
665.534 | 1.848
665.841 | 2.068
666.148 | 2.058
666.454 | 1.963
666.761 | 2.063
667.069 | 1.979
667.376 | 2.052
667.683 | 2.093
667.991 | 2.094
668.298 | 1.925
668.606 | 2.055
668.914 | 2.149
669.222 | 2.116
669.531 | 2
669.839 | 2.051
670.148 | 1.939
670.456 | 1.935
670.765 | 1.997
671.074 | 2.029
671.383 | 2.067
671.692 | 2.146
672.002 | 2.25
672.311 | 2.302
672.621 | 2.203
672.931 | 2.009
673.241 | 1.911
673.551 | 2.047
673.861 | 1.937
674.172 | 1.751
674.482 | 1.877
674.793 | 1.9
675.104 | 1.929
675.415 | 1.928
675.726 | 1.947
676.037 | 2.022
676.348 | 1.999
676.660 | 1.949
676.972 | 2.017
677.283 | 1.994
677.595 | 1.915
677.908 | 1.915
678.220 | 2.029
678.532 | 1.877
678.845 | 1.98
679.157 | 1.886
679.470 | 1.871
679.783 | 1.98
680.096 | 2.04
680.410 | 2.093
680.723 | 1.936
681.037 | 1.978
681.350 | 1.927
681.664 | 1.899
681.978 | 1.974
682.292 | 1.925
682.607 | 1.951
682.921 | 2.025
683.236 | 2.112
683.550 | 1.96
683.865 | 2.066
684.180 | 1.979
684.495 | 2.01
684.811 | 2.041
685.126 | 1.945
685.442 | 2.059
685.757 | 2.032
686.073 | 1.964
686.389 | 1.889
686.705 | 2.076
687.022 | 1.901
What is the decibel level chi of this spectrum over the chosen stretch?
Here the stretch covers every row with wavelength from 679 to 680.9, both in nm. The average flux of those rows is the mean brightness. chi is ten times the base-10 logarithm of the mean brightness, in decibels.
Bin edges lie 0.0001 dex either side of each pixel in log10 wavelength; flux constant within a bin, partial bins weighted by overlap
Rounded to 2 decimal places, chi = 2.94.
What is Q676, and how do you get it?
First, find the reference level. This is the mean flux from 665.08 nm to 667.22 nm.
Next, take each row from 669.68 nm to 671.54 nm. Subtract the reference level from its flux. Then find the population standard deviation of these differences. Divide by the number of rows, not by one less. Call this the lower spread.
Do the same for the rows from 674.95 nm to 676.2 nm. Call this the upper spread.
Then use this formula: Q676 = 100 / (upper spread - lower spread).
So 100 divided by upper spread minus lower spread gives -7811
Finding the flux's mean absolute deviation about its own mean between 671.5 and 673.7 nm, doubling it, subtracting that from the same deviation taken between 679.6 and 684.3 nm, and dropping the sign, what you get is 0.18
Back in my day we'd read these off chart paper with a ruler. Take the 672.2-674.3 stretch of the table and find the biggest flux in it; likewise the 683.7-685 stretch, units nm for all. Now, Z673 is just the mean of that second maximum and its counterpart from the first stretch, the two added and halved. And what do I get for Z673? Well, 2.184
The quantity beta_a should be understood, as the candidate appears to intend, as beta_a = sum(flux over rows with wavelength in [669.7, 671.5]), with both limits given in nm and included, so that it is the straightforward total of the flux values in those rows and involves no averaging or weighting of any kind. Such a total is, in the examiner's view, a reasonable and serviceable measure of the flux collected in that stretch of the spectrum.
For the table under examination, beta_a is 12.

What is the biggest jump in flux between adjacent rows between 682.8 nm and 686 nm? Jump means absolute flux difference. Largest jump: 0.15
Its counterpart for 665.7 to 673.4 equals 0.19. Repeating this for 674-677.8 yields 0.13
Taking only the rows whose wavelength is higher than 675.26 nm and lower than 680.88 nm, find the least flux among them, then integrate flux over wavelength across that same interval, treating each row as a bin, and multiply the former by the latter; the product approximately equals 20.7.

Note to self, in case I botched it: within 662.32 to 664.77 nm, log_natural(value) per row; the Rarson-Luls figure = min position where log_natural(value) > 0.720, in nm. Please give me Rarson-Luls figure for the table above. 662.476 nm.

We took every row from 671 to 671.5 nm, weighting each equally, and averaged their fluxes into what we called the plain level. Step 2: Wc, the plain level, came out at 2.05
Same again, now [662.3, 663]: 2.05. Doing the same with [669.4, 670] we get 2.03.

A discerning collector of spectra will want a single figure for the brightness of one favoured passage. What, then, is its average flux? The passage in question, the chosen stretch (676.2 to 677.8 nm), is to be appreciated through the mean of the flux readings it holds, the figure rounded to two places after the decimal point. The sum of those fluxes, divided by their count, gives 1.97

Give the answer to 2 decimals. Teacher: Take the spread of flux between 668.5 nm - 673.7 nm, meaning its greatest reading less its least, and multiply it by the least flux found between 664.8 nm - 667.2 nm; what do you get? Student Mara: 0.72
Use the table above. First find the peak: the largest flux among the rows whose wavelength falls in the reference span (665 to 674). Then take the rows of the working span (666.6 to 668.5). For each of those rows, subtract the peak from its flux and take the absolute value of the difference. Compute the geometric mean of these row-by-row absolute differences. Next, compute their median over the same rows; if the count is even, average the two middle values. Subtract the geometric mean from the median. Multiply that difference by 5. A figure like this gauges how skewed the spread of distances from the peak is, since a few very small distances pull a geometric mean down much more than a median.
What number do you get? -0.08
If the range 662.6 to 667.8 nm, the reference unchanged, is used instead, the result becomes 0.02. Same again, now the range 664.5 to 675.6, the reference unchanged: 1.32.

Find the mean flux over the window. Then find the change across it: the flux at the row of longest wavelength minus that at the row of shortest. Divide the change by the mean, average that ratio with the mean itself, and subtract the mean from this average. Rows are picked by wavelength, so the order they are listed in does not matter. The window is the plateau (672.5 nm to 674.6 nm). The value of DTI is -1.06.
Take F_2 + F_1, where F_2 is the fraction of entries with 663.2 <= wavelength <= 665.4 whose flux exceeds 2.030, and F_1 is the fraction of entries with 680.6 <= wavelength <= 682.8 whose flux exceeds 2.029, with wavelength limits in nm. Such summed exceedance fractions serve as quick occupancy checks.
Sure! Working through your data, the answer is 0.71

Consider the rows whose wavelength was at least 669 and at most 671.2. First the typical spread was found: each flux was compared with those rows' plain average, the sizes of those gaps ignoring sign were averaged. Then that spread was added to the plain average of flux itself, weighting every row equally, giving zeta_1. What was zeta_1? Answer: 2.06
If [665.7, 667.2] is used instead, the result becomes 2.07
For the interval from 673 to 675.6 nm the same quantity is 1.96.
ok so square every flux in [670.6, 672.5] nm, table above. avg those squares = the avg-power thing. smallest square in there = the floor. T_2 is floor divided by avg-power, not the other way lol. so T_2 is 0.875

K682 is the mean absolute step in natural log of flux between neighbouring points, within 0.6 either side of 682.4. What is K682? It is 0.03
